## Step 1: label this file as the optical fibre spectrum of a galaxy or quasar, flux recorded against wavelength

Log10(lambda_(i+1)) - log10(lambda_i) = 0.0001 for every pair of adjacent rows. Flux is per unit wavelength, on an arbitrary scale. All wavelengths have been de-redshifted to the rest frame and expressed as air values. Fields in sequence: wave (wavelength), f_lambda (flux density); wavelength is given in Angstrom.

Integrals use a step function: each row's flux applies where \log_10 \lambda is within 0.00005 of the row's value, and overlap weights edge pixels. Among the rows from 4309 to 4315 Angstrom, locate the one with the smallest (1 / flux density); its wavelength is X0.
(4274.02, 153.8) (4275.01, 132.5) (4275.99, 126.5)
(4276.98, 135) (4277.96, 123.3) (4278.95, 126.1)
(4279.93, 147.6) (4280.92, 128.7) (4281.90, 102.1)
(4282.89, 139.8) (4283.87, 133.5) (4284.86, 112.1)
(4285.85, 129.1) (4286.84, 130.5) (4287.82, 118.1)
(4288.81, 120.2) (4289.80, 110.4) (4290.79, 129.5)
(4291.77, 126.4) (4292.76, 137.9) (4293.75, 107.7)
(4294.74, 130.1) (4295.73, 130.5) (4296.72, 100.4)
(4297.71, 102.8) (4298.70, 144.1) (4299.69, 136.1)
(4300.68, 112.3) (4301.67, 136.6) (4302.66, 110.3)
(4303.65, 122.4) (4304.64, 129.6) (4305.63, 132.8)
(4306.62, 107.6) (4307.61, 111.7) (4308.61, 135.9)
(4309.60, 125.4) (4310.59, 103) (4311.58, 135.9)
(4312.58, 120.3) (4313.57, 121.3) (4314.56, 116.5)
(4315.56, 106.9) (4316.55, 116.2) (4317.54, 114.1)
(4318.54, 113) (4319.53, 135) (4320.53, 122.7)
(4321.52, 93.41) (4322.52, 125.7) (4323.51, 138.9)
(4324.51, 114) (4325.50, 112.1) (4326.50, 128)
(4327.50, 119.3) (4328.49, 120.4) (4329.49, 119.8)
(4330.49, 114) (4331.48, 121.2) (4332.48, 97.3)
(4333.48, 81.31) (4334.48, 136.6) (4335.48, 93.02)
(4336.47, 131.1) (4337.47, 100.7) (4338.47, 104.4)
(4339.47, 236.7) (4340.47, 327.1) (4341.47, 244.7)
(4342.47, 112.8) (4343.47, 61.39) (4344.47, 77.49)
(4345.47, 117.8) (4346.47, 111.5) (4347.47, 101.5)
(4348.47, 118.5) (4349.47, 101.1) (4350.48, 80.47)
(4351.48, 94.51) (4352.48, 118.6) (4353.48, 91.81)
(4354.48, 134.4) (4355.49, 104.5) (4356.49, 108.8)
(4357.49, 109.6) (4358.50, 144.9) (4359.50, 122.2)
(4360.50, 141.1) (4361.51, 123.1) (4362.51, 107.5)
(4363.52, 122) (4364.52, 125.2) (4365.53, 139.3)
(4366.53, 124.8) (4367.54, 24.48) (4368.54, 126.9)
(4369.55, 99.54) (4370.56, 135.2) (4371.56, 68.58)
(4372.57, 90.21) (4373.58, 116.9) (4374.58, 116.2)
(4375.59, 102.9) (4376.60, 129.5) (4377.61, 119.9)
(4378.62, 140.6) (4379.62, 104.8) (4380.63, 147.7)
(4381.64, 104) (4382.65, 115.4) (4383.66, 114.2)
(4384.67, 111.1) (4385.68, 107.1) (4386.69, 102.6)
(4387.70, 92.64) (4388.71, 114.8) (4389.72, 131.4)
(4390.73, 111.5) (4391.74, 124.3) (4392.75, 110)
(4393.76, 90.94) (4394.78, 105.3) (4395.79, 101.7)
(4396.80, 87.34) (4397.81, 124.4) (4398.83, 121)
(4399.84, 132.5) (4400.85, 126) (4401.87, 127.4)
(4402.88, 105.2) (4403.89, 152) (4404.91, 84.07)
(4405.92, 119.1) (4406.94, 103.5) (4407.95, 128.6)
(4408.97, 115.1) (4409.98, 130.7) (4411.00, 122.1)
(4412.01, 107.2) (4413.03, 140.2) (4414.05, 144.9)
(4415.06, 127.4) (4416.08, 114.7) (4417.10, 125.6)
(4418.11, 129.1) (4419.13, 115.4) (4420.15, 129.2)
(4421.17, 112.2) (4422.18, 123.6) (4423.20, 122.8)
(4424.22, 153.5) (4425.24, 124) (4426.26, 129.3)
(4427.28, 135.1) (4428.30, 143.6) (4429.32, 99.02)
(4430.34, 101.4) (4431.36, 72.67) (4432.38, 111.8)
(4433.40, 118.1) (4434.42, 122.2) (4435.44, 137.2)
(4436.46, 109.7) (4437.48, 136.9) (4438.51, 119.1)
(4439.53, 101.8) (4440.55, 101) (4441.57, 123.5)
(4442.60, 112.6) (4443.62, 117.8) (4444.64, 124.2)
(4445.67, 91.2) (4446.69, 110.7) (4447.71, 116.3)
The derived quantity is 4311.58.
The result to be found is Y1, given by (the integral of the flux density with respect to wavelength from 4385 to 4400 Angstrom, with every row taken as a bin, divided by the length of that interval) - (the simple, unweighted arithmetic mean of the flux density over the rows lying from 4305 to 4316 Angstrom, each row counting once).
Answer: -10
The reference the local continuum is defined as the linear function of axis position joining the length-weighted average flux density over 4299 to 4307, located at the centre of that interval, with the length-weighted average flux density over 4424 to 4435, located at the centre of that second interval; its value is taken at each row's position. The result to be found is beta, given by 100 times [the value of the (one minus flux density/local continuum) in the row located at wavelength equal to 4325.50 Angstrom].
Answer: 9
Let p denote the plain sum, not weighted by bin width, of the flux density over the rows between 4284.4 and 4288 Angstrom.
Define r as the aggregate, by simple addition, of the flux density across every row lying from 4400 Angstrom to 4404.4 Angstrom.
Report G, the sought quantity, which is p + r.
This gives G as 1000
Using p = 490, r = 511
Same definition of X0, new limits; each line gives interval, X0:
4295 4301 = 4298.70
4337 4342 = 4340.47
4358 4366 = 4358.50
